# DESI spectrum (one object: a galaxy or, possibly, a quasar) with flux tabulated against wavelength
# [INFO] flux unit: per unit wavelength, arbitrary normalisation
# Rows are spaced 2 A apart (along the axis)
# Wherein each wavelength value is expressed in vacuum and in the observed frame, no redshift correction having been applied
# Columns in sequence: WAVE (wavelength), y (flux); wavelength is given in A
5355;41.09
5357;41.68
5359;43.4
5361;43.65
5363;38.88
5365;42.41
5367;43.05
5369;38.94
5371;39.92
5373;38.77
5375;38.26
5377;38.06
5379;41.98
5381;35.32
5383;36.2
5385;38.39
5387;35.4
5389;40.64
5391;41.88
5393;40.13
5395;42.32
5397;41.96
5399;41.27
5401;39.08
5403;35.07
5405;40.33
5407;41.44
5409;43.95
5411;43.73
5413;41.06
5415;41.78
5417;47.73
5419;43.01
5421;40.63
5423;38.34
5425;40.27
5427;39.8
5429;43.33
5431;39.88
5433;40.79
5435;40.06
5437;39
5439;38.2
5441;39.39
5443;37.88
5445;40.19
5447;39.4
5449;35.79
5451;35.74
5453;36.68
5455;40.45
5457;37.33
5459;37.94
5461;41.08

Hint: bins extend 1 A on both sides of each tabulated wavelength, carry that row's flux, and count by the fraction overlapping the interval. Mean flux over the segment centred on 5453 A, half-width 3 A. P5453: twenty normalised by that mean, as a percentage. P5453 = 53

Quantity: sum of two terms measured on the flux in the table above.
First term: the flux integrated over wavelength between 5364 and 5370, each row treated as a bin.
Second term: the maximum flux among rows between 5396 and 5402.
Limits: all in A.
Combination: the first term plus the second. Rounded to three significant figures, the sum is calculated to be 291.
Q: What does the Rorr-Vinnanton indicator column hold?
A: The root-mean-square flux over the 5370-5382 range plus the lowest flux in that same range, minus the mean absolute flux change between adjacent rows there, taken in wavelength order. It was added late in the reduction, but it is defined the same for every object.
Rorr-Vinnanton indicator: 72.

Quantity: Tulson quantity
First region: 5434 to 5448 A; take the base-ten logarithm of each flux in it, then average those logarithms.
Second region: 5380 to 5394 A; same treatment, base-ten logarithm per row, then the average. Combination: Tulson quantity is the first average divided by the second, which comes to 1.007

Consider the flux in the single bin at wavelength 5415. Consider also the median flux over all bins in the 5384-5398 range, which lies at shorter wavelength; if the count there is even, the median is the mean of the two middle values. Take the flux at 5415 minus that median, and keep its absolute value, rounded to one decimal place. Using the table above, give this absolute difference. 1.1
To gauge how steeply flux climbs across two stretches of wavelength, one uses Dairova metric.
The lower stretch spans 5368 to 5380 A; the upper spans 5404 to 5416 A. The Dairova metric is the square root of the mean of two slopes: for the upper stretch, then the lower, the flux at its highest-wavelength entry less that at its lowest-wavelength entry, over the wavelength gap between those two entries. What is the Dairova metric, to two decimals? 0.47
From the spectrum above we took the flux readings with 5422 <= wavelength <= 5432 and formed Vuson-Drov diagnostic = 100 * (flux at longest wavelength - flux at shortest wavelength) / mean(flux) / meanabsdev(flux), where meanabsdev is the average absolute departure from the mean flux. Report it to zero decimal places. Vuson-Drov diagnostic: 3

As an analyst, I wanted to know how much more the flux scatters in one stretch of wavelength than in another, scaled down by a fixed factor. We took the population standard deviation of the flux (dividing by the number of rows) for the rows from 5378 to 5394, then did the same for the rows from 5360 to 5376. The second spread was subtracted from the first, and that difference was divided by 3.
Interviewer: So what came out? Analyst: 0.2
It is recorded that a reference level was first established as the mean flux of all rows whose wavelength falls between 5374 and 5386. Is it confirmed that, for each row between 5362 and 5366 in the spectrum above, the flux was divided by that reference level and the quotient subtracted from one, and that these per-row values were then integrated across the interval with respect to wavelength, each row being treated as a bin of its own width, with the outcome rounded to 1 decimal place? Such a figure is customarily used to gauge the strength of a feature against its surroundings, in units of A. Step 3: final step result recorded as -0.3 A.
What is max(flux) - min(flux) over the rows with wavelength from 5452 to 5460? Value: 3.8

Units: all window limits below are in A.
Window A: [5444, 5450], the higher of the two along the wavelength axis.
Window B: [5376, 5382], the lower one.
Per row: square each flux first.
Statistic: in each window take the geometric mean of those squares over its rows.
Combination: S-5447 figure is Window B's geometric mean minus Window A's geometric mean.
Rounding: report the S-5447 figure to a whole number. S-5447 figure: -4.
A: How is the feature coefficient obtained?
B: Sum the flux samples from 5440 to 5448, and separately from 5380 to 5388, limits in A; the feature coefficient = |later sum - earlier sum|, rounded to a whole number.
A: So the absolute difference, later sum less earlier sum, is 12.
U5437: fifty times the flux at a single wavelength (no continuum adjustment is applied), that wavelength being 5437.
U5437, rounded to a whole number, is 1950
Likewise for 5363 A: 1944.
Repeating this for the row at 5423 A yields 1917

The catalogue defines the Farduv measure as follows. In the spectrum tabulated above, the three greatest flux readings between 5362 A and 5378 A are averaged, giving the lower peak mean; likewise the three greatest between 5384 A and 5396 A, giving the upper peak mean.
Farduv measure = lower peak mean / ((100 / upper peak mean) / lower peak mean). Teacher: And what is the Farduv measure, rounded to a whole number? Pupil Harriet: 727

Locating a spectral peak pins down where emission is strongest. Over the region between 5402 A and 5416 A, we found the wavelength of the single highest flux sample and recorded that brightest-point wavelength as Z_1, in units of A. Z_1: 5409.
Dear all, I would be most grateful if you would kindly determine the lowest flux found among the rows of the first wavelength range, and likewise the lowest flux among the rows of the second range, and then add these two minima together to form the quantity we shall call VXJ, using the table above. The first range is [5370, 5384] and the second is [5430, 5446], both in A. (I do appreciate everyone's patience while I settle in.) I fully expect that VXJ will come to 73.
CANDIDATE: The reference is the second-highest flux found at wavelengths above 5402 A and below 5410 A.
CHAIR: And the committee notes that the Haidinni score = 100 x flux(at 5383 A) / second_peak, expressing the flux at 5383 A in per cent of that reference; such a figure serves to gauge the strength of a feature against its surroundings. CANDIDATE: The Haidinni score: 87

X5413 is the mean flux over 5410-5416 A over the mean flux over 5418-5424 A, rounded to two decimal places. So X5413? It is 1.04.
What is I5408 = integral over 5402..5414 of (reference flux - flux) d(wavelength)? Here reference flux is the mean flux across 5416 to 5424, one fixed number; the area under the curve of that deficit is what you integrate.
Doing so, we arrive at 18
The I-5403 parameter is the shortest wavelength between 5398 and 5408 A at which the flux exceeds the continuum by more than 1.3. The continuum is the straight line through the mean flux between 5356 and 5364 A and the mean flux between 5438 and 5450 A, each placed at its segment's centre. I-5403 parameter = 5407 A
